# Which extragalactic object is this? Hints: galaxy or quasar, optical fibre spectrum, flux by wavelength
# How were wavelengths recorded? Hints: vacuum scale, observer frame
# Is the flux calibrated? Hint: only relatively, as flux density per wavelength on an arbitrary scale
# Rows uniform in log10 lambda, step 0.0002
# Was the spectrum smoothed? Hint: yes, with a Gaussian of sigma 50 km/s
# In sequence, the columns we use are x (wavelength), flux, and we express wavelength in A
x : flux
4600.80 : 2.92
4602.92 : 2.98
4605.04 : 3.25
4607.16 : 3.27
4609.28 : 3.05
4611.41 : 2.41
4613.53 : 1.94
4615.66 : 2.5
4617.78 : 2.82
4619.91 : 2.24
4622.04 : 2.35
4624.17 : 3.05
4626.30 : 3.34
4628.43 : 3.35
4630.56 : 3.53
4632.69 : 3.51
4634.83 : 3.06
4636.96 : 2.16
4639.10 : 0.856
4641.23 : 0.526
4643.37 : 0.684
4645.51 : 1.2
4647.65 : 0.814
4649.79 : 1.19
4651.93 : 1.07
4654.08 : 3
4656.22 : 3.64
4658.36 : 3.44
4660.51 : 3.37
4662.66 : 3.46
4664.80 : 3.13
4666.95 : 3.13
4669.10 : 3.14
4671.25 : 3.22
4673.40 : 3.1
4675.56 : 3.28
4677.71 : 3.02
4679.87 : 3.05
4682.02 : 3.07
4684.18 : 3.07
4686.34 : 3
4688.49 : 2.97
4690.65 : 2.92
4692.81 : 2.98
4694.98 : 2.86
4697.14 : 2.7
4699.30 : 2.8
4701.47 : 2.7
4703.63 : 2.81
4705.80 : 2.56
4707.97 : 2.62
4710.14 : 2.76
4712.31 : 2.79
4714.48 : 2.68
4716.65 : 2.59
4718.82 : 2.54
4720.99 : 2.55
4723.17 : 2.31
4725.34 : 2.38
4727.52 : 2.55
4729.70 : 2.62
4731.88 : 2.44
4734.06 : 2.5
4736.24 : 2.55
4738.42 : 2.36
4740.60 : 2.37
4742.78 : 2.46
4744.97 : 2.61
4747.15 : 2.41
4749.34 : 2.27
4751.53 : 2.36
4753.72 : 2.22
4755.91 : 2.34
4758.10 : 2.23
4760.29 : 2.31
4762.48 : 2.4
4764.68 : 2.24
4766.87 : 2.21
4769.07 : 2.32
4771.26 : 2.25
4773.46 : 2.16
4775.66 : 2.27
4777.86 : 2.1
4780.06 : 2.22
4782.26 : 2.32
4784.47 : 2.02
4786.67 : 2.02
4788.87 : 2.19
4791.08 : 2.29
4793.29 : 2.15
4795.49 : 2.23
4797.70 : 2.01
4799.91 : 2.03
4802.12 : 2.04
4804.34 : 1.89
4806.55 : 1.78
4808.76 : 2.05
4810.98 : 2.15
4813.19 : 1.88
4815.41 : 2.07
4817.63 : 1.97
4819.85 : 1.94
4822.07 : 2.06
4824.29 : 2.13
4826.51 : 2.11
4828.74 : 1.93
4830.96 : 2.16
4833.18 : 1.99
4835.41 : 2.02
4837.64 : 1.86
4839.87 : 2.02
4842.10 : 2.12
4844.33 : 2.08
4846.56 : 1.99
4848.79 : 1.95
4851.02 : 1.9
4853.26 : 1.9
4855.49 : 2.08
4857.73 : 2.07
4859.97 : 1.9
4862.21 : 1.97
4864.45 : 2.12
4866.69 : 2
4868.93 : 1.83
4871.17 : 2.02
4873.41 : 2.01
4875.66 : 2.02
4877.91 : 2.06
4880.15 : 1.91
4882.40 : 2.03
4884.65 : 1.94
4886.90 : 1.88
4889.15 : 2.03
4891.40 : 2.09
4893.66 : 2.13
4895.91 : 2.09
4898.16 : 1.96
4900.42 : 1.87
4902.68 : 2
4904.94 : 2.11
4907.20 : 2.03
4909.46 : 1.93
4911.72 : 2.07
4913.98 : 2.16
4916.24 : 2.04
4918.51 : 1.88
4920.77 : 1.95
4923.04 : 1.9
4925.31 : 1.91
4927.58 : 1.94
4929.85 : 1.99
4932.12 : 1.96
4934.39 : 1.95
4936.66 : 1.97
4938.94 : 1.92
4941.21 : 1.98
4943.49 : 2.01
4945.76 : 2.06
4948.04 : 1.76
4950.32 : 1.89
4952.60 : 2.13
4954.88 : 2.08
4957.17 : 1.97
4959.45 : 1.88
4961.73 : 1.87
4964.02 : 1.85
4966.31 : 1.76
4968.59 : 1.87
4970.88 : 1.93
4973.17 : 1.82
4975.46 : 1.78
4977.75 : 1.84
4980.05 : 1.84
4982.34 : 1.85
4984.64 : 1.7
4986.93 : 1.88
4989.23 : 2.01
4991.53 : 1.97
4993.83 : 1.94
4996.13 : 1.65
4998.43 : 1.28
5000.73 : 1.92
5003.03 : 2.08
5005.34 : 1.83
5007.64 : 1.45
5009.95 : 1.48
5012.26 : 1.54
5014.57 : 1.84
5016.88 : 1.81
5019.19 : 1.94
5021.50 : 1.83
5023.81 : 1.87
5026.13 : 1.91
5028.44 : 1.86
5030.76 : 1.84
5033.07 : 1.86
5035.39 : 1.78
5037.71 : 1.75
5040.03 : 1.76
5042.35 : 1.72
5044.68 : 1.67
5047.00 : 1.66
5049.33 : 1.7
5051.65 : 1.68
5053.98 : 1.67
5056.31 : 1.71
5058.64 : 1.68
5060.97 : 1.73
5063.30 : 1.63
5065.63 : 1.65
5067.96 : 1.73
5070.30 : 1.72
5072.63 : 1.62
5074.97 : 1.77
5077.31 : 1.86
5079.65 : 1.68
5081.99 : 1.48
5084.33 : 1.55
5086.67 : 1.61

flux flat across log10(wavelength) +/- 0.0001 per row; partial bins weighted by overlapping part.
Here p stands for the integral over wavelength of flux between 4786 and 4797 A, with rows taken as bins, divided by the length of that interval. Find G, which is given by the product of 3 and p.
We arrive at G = 6.5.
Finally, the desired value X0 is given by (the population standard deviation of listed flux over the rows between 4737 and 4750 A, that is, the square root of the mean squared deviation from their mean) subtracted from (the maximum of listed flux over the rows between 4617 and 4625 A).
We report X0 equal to 2.9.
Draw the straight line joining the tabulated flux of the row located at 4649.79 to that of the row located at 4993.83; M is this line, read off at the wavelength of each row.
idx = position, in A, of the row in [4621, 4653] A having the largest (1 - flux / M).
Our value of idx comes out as 4641.23 A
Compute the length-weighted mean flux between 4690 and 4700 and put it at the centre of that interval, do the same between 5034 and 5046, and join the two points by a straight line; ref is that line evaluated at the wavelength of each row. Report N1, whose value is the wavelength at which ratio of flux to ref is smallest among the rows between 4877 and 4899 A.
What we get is 4886.90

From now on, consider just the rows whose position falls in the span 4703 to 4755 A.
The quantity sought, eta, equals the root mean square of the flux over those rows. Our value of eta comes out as 2.52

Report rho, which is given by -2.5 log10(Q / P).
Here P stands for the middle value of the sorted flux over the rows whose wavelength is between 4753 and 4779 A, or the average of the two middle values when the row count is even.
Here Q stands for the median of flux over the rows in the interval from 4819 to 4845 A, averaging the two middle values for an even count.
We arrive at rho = 0.10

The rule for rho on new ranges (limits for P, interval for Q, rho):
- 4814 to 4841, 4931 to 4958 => 0.03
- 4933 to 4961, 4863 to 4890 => -0.02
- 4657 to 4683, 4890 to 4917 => 0.46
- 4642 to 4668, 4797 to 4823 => 0.45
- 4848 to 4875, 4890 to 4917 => -0.04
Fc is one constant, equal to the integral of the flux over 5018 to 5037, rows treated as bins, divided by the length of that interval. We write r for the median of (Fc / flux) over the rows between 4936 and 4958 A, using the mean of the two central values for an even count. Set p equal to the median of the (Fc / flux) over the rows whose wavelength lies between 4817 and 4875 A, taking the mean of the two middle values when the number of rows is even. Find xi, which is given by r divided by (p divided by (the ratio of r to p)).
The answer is 1.03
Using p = 0.93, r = 0.941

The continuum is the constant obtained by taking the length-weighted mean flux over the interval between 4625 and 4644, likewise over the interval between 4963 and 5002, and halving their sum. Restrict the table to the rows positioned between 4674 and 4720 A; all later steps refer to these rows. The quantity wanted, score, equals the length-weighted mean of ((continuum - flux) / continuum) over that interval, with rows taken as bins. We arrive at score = -0.36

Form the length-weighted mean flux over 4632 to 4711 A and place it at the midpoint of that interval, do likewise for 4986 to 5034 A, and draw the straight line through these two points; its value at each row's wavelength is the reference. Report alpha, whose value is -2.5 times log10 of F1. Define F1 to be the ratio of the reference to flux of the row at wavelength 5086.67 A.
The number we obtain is 0.00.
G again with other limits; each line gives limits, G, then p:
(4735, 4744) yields 7.3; 2.44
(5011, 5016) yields 5.1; 1.69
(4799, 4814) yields 5.9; 1.98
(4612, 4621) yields 7.1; 2.38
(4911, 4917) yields 6.3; 2.10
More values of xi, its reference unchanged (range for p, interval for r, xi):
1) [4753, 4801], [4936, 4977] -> 1.36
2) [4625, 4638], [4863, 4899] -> 2.74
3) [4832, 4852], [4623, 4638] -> 0.35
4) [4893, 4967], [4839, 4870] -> 0.97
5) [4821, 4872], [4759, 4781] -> 0.81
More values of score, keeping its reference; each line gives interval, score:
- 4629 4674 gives -0.16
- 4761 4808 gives -0.02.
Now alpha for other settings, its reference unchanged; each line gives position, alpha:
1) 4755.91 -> -0.03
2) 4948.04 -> -0.11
